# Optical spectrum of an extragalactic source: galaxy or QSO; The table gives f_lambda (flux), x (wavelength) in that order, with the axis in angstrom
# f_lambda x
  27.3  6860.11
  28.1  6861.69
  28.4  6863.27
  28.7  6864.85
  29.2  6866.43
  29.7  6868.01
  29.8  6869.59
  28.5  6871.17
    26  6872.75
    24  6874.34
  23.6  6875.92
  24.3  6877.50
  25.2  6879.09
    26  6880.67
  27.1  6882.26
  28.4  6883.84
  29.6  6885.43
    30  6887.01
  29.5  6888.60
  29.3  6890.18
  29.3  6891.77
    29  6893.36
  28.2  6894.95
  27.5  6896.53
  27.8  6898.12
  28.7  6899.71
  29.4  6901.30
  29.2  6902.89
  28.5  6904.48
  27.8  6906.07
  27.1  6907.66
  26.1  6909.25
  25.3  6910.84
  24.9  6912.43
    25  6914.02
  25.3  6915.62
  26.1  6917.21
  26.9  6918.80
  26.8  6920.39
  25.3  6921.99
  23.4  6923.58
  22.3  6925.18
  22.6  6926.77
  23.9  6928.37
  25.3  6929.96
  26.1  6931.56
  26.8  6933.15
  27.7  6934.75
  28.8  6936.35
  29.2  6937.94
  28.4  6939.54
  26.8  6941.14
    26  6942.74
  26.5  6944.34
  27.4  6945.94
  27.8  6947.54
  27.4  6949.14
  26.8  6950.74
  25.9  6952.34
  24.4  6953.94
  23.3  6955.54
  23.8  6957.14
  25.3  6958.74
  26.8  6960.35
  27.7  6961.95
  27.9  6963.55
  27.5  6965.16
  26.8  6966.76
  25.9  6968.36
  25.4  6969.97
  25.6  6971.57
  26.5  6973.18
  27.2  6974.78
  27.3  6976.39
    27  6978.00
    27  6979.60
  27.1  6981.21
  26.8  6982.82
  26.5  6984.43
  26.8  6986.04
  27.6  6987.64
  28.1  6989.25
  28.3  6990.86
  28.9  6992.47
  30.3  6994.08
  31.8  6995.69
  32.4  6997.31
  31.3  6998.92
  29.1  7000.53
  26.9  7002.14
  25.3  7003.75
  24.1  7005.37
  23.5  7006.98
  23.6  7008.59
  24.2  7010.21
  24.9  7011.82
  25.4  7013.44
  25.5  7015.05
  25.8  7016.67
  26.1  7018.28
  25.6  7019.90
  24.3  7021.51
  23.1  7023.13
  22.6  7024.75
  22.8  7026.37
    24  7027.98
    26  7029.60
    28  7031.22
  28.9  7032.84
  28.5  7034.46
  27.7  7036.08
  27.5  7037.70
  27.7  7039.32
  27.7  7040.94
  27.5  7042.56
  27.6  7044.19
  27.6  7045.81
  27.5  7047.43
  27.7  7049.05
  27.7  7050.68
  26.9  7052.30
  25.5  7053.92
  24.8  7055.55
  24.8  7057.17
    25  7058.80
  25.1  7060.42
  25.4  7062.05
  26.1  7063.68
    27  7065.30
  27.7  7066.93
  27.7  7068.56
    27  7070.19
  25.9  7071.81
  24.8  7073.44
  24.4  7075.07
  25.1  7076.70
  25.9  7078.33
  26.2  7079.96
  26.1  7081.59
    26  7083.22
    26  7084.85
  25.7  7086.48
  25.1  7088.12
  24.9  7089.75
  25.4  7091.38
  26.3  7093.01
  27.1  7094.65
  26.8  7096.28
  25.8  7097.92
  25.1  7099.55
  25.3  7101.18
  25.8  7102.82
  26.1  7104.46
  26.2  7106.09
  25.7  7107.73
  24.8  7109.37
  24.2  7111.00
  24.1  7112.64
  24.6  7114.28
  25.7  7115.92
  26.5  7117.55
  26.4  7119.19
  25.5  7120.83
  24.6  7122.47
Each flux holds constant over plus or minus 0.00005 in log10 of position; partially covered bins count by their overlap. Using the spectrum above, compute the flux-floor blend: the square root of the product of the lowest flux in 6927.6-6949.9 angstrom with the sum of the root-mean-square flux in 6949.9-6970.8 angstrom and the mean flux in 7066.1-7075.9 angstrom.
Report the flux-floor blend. 35.3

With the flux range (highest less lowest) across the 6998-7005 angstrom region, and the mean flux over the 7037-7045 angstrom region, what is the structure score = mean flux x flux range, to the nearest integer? 166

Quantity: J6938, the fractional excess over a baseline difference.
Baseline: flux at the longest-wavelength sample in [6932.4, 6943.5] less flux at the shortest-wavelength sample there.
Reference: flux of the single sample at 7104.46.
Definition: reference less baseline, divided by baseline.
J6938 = -34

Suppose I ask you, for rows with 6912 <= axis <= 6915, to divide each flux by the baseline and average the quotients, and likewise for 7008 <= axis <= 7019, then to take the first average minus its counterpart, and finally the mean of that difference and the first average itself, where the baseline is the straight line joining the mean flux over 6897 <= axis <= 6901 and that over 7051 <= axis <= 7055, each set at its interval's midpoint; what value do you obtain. 0.42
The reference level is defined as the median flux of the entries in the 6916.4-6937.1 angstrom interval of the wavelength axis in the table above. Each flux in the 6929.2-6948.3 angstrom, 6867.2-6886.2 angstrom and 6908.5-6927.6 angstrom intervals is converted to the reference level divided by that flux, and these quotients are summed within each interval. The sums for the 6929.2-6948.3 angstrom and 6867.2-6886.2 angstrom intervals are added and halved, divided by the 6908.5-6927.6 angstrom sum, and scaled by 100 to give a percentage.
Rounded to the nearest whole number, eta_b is 93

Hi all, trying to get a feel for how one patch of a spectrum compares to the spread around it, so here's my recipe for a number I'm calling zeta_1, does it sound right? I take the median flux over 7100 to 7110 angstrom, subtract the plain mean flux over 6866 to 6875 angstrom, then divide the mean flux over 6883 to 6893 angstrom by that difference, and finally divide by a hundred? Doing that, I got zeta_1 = -0.14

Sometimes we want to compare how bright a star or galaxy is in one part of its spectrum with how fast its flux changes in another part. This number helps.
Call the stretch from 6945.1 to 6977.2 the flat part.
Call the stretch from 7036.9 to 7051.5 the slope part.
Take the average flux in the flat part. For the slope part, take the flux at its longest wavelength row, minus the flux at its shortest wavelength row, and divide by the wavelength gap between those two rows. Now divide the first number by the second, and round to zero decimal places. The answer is 1709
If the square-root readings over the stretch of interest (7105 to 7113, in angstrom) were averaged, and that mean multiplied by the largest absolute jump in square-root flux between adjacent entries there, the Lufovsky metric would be 0.45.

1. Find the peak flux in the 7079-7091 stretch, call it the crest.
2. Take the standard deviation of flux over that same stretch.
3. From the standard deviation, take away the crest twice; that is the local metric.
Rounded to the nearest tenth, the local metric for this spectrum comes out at -51.9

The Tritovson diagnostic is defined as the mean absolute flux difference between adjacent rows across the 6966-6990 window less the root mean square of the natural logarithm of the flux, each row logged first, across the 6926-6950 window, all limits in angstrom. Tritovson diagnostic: -2.86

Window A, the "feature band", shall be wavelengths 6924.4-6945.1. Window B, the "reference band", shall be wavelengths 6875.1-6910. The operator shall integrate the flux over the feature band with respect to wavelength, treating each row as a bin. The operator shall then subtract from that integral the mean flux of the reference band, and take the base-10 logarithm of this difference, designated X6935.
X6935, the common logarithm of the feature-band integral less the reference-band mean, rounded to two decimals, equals 2.71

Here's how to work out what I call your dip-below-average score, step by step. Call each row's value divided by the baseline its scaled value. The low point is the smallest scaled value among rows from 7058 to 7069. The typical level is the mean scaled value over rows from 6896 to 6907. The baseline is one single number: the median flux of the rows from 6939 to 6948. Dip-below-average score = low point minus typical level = -0.13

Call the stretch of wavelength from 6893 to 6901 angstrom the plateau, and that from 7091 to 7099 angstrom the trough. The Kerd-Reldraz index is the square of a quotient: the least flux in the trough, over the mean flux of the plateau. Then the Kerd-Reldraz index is 0.81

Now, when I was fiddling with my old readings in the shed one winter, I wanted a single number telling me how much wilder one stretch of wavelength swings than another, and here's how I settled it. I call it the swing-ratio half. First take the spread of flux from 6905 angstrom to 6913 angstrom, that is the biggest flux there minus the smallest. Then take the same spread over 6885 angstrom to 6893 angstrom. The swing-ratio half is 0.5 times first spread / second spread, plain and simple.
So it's 2.1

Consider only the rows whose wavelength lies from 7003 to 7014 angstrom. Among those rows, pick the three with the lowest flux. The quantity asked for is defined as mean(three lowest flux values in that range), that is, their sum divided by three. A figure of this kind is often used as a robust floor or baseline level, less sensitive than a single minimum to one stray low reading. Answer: 24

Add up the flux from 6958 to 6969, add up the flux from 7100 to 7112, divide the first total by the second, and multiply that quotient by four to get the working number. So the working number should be 4.22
